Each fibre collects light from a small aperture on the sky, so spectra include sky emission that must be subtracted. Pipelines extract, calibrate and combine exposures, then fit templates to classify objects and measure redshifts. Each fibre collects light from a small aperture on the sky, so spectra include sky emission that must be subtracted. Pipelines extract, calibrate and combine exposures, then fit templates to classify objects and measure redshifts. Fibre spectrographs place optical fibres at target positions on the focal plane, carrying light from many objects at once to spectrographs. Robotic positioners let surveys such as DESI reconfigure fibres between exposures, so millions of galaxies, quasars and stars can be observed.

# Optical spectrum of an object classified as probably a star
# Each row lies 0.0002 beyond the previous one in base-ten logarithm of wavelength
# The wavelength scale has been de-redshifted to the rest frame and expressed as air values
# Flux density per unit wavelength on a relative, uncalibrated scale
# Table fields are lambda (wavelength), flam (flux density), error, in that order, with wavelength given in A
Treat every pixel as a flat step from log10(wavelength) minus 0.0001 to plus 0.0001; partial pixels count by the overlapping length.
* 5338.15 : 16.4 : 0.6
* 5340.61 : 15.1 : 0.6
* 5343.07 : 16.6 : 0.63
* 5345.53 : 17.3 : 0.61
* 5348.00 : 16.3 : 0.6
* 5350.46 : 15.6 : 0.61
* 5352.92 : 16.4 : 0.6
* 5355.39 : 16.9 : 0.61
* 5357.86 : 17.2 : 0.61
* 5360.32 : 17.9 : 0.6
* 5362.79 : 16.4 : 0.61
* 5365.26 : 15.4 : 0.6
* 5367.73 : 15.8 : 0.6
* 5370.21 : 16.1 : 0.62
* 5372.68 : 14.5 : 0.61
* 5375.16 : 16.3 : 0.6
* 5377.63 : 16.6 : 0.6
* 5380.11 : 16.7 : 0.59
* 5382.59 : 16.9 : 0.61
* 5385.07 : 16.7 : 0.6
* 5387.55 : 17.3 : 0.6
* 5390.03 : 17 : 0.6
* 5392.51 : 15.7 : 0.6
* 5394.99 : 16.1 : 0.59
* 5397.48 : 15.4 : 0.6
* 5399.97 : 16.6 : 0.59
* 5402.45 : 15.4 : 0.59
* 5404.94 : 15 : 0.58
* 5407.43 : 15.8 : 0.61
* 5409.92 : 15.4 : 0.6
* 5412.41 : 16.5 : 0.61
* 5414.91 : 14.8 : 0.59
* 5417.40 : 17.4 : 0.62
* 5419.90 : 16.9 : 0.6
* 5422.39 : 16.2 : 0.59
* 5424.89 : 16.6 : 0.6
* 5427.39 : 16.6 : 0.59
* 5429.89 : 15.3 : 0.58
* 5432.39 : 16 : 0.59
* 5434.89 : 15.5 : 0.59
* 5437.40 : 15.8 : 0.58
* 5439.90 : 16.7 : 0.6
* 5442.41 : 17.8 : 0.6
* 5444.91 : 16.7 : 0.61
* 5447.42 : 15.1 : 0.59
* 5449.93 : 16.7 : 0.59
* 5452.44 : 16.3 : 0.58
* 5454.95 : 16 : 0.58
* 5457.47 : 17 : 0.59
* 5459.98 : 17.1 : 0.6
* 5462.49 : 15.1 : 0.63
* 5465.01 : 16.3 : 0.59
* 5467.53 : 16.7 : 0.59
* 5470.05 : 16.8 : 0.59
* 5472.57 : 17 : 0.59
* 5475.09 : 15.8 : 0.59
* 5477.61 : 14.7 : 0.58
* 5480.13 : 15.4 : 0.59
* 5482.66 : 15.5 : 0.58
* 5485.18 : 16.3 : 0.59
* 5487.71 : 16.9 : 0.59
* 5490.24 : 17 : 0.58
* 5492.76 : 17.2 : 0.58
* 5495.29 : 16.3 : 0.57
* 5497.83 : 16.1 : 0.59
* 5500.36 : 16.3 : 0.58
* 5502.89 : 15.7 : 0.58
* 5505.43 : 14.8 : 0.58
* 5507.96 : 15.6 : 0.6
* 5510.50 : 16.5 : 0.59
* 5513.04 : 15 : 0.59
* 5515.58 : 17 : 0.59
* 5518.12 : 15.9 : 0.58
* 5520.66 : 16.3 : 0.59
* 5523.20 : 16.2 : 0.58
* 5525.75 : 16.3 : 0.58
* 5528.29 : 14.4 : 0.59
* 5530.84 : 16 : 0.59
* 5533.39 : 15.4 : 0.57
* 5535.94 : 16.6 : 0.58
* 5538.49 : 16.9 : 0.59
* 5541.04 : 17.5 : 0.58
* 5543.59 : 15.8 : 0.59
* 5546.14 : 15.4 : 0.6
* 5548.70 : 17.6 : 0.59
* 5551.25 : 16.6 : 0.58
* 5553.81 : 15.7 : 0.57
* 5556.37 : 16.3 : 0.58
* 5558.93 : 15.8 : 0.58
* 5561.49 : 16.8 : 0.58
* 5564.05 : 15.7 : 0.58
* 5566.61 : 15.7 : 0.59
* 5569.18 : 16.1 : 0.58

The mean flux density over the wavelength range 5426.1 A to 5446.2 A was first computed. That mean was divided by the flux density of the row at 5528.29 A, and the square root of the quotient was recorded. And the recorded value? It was 1.06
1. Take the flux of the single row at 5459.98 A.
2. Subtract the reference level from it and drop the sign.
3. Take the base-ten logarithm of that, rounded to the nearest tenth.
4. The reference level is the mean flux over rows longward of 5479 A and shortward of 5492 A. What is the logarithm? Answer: -0.1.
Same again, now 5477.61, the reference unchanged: 0.2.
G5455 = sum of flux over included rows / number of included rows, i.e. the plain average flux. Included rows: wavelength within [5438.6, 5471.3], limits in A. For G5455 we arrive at 16.5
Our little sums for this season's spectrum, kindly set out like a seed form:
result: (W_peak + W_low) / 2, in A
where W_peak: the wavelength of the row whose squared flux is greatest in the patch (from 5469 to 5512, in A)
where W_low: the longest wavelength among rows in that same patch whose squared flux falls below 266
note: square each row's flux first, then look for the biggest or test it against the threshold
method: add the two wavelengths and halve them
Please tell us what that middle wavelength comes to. 5500.4 A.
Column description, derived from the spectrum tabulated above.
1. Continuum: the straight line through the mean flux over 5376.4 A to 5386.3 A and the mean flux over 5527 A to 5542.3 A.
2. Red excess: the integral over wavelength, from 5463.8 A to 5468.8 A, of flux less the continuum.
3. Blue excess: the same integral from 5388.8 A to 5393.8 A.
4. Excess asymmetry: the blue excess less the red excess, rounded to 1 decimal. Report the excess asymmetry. -2.2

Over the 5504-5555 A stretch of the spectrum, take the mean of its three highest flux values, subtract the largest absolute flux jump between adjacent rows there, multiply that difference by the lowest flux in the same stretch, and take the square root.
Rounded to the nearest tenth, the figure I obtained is 14.8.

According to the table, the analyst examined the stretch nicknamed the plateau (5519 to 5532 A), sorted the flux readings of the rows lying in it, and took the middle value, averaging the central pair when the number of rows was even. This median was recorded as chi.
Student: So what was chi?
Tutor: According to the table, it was 16.2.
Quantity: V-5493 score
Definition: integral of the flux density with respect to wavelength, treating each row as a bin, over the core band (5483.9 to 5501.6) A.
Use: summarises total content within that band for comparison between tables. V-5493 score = 294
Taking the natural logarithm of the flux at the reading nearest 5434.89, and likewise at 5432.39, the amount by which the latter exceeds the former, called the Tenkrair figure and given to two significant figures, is 0.032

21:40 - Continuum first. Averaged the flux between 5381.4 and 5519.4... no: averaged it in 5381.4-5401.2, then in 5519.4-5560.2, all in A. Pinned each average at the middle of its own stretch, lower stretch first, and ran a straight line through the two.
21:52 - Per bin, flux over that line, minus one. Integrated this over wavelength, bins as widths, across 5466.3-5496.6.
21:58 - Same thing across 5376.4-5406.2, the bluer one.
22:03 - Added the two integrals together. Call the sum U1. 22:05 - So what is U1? -0.30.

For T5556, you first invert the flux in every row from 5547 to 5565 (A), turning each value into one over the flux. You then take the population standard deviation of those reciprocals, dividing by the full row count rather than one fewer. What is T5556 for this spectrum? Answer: 0.0024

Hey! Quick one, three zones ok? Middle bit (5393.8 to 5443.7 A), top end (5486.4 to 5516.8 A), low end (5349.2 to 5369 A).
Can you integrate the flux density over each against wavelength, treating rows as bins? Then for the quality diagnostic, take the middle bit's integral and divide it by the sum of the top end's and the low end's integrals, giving 1.0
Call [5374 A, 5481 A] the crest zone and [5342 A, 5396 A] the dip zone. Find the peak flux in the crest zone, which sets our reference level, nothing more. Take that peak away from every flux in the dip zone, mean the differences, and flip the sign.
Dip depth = 1.36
